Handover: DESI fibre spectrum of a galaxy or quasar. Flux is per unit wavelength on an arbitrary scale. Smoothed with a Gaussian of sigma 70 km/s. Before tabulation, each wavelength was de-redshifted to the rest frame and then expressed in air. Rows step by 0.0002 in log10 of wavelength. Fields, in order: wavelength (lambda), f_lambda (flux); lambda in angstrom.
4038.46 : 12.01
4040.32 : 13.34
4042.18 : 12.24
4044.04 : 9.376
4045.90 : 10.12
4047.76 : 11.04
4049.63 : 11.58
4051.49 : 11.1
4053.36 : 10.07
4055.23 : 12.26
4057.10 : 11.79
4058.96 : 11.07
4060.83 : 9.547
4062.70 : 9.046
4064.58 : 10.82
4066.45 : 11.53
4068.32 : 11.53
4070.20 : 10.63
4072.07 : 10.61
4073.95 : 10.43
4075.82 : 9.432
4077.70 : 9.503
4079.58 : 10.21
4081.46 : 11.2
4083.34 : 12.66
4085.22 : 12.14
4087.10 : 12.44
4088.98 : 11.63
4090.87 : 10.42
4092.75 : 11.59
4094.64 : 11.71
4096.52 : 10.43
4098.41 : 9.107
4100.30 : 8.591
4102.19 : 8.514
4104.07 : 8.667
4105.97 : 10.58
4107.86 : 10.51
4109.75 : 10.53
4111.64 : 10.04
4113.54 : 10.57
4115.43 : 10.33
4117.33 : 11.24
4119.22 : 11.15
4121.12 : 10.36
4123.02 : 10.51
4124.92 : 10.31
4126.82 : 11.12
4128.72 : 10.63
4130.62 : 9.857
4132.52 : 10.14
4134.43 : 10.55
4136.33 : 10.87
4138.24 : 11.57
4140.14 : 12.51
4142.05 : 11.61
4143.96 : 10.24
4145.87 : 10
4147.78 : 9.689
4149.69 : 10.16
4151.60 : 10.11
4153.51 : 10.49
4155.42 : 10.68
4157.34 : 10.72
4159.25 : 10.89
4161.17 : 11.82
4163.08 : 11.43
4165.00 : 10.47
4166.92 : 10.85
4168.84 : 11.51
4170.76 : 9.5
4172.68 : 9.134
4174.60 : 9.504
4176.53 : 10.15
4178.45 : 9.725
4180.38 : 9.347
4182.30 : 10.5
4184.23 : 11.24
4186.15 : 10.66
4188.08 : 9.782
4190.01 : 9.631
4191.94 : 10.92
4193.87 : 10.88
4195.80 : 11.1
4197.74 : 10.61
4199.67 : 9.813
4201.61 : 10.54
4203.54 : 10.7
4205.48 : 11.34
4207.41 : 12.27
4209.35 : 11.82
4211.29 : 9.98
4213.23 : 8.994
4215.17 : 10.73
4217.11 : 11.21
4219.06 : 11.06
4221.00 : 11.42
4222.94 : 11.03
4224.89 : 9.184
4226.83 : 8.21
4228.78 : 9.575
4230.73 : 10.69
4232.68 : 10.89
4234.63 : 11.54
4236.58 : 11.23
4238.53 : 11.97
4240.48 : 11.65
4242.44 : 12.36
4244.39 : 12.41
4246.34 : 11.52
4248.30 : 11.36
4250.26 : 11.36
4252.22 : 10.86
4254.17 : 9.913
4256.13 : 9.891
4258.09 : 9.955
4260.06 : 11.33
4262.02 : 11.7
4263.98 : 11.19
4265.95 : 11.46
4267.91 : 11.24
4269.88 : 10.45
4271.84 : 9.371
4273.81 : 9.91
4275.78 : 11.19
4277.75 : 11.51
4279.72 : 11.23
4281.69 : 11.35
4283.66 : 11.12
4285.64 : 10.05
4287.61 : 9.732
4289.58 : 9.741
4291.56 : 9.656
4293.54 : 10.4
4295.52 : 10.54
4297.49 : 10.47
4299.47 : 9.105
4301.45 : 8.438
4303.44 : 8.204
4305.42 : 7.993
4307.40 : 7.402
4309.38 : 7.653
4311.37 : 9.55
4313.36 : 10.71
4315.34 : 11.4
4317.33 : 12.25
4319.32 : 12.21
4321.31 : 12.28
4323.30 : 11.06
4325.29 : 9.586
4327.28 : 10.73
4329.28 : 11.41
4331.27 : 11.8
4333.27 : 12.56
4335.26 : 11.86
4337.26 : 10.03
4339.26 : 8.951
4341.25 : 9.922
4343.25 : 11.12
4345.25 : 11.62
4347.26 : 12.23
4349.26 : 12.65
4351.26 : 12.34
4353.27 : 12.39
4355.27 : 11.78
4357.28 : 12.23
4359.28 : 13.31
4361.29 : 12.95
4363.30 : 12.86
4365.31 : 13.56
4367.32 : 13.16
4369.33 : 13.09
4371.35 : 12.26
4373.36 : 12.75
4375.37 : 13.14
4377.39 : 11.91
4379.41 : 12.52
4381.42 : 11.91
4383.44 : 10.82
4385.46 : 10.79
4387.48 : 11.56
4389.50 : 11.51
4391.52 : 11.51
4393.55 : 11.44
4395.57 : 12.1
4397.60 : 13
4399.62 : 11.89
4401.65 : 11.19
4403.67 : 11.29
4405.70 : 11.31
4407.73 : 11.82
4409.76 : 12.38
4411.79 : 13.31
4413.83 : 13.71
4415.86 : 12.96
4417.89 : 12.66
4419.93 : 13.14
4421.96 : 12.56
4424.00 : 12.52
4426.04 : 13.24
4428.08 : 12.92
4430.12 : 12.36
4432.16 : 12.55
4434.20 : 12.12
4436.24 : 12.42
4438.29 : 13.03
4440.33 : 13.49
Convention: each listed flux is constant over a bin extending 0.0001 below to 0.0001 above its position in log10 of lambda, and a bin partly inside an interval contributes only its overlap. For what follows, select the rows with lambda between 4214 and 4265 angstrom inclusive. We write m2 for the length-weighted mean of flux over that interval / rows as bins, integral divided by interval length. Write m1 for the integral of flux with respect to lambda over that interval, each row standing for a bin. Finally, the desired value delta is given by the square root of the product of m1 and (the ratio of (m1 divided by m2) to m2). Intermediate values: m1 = 557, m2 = 10.9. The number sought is 51.0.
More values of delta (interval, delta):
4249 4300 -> 51.0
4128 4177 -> 49.0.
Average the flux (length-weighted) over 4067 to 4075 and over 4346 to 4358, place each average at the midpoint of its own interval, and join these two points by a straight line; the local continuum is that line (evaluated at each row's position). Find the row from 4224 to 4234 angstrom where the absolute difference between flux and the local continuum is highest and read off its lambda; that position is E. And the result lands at 4226.83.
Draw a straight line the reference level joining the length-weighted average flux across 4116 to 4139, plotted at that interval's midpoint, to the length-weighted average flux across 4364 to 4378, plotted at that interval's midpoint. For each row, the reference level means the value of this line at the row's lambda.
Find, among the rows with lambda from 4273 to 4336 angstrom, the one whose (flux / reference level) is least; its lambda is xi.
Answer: 4307.40 angstrom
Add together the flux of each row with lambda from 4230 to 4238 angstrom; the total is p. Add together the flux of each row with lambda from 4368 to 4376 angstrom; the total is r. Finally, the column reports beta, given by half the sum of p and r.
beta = 47.8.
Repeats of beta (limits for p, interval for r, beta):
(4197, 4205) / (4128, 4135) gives 41.4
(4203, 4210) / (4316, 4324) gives 47.0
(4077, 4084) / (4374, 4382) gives 46.5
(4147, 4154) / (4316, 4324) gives 44.1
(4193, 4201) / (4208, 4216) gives 42.0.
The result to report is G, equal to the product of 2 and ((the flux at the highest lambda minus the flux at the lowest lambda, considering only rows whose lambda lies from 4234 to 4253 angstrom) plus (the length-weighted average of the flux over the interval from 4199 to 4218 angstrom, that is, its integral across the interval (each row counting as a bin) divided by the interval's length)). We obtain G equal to 20.1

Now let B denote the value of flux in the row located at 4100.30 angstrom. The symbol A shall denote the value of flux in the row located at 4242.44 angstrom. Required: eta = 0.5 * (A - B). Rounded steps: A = 12.36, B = 8.591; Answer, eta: 1.88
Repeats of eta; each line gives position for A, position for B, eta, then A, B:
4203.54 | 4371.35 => -0.78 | 10.7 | 12.26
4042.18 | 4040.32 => -0.55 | 12.24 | 13.34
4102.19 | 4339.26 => -0.22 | 8.514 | 8.951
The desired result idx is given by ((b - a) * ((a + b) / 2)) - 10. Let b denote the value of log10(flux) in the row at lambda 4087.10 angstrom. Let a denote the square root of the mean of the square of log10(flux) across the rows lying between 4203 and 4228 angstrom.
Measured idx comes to -9.9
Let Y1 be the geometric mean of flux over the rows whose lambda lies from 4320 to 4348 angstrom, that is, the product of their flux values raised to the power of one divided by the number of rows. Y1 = 11.0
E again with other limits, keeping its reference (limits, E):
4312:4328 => 4325.29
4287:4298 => 4291.56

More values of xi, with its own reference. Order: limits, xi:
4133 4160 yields 4147.78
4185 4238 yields 4226.83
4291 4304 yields 4303.44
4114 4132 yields 4130.62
